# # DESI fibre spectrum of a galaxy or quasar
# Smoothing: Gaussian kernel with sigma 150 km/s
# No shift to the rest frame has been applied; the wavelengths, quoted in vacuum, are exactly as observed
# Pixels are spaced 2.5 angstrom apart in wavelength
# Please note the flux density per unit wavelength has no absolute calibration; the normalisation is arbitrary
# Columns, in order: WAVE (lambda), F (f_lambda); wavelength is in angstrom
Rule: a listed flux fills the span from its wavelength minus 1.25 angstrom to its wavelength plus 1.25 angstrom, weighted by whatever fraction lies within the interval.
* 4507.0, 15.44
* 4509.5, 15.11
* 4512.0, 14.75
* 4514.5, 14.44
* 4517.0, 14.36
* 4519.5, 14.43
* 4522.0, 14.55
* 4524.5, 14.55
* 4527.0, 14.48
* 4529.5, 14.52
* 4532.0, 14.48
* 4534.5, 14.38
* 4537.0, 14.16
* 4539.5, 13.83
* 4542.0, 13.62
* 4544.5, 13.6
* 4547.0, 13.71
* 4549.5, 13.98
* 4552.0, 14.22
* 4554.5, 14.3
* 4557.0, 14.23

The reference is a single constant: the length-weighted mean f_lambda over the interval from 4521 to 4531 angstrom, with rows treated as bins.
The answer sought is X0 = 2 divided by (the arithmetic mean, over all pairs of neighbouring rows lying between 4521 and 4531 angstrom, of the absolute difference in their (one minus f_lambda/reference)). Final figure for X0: 792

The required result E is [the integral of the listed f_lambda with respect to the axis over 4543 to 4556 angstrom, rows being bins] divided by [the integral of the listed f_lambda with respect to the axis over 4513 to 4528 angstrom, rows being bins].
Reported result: 0.8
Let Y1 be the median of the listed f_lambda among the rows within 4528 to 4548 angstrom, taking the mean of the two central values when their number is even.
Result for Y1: 14.0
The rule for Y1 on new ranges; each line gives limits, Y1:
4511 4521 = 14.4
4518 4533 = 14.5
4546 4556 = 14.1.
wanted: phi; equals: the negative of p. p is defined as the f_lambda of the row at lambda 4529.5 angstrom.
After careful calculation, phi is -14.5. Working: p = 14.52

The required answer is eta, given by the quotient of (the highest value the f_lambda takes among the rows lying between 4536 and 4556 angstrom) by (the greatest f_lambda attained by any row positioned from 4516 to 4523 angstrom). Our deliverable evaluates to 0.98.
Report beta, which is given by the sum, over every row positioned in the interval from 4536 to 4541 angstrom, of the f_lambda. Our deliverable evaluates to 28.0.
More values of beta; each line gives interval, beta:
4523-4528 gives 29.0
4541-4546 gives 27.2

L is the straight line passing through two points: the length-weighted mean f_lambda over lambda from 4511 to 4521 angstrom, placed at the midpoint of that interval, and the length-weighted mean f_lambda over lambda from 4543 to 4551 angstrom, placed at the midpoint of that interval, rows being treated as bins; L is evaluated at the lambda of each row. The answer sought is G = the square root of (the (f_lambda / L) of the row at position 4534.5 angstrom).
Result 1.01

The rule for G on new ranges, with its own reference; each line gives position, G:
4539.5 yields 1.00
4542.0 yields 0.99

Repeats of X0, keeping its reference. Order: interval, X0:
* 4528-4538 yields 242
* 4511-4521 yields 189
